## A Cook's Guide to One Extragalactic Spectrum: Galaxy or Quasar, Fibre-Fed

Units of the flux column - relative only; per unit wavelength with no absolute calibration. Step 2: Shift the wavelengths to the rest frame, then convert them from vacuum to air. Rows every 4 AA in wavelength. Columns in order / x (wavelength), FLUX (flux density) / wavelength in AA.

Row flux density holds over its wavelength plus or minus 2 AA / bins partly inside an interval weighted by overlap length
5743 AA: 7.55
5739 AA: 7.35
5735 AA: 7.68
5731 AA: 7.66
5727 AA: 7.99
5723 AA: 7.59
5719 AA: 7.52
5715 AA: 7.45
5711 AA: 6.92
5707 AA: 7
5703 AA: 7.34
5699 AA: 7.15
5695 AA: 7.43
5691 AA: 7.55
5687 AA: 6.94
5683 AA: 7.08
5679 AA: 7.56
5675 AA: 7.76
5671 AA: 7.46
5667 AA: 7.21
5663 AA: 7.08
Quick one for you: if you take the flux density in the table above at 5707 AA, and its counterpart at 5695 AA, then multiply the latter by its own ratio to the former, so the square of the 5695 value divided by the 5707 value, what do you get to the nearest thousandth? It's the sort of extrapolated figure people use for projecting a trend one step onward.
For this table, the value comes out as 7.886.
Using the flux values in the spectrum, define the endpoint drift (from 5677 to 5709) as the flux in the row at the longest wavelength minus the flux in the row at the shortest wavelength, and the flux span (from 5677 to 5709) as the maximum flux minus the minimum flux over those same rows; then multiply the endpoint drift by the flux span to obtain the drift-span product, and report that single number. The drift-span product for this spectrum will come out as -0.3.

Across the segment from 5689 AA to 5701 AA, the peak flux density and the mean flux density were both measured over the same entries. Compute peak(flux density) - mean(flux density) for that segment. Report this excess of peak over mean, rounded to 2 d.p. 0.17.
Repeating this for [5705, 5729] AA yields 0.58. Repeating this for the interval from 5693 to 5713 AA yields 0.26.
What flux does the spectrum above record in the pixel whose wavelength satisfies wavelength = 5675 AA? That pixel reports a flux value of 7.76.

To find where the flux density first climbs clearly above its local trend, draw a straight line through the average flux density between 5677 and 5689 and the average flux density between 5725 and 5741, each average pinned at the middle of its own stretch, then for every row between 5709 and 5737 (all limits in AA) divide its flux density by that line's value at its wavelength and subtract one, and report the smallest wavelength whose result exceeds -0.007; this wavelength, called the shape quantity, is 5715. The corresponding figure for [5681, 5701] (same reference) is 5691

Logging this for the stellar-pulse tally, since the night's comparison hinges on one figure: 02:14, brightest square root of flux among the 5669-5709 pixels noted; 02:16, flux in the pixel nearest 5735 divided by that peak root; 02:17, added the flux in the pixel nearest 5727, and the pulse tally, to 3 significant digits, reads 10.7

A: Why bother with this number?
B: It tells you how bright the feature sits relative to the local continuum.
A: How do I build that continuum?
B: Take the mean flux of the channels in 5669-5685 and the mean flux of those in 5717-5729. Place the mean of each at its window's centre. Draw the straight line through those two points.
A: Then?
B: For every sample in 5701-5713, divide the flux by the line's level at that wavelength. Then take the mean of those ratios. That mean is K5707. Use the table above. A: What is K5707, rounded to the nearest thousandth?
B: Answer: 0.930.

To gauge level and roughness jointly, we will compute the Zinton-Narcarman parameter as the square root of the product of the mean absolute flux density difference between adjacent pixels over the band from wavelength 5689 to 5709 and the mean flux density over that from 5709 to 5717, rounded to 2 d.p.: 1.29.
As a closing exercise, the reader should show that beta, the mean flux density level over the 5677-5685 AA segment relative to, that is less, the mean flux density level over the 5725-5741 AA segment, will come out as -0.35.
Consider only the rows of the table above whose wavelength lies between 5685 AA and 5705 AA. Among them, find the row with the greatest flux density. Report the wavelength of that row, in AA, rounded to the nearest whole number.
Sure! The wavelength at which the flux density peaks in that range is 5691 AA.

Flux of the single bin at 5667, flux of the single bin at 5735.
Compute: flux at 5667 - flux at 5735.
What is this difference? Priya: -0.47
